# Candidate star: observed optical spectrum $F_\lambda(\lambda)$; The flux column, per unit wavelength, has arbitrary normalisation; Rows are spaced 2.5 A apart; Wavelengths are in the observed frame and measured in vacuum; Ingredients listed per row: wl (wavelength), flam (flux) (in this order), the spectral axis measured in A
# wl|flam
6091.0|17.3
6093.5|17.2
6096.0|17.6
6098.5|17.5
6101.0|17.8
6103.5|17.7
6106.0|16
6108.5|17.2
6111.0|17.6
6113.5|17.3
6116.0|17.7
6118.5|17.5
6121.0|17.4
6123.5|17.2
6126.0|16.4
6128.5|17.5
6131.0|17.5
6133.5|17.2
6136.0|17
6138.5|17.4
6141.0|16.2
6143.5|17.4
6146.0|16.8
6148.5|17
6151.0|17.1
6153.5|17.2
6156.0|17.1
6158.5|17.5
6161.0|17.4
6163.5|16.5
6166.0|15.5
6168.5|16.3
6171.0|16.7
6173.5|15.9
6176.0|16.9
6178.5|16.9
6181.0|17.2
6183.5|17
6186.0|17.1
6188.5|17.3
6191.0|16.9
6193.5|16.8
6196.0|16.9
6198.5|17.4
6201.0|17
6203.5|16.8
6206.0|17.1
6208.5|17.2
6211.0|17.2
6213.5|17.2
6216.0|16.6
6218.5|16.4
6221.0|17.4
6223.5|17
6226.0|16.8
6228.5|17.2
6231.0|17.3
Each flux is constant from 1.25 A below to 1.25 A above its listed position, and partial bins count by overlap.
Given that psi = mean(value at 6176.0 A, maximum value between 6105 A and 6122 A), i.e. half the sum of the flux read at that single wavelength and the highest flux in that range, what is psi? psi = 17.30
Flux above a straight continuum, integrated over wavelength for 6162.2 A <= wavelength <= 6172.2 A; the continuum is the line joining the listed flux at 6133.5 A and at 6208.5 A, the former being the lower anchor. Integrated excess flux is -9.5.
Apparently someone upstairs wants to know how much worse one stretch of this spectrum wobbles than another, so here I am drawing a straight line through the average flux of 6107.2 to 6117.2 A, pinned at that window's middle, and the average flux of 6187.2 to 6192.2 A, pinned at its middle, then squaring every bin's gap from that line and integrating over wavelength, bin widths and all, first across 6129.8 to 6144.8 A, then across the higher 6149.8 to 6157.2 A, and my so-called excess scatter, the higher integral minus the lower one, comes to -3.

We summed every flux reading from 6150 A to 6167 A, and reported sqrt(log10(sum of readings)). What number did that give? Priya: 1.44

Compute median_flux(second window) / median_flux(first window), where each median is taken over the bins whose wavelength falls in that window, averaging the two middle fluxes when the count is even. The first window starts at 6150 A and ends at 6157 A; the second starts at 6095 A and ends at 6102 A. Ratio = 1.03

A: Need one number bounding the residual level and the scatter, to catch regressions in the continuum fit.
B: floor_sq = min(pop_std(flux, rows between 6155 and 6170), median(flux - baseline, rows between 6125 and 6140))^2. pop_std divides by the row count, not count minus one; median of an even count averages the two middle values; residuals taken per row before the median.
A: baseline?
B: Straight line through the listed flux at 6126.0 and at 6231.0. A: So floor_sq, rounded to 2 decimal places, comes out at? 0.49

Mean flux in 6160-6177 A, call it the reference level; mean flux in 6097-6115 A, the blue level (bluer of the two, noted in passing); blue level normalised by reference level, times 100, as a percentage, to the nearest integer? 105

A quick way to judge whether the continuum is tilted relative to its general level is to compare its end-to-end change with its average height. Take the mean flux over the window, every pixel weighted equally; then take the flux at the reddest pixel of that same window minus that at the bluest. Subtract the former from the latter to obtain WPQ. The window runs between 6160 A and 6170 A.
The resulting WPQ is -17.5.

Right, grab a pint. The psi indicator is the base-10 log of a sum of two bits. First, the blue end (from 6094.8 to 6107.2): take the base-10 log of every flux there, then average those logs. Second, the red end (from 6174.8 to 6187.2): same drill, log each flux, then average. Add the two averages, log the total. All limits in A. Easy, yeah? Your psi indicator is 0.393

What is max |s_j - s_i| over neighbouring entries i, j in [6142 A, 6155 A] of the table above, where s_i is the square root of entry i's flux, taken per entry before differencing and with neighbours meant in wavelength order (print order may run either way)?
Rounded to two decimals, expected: 0.07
